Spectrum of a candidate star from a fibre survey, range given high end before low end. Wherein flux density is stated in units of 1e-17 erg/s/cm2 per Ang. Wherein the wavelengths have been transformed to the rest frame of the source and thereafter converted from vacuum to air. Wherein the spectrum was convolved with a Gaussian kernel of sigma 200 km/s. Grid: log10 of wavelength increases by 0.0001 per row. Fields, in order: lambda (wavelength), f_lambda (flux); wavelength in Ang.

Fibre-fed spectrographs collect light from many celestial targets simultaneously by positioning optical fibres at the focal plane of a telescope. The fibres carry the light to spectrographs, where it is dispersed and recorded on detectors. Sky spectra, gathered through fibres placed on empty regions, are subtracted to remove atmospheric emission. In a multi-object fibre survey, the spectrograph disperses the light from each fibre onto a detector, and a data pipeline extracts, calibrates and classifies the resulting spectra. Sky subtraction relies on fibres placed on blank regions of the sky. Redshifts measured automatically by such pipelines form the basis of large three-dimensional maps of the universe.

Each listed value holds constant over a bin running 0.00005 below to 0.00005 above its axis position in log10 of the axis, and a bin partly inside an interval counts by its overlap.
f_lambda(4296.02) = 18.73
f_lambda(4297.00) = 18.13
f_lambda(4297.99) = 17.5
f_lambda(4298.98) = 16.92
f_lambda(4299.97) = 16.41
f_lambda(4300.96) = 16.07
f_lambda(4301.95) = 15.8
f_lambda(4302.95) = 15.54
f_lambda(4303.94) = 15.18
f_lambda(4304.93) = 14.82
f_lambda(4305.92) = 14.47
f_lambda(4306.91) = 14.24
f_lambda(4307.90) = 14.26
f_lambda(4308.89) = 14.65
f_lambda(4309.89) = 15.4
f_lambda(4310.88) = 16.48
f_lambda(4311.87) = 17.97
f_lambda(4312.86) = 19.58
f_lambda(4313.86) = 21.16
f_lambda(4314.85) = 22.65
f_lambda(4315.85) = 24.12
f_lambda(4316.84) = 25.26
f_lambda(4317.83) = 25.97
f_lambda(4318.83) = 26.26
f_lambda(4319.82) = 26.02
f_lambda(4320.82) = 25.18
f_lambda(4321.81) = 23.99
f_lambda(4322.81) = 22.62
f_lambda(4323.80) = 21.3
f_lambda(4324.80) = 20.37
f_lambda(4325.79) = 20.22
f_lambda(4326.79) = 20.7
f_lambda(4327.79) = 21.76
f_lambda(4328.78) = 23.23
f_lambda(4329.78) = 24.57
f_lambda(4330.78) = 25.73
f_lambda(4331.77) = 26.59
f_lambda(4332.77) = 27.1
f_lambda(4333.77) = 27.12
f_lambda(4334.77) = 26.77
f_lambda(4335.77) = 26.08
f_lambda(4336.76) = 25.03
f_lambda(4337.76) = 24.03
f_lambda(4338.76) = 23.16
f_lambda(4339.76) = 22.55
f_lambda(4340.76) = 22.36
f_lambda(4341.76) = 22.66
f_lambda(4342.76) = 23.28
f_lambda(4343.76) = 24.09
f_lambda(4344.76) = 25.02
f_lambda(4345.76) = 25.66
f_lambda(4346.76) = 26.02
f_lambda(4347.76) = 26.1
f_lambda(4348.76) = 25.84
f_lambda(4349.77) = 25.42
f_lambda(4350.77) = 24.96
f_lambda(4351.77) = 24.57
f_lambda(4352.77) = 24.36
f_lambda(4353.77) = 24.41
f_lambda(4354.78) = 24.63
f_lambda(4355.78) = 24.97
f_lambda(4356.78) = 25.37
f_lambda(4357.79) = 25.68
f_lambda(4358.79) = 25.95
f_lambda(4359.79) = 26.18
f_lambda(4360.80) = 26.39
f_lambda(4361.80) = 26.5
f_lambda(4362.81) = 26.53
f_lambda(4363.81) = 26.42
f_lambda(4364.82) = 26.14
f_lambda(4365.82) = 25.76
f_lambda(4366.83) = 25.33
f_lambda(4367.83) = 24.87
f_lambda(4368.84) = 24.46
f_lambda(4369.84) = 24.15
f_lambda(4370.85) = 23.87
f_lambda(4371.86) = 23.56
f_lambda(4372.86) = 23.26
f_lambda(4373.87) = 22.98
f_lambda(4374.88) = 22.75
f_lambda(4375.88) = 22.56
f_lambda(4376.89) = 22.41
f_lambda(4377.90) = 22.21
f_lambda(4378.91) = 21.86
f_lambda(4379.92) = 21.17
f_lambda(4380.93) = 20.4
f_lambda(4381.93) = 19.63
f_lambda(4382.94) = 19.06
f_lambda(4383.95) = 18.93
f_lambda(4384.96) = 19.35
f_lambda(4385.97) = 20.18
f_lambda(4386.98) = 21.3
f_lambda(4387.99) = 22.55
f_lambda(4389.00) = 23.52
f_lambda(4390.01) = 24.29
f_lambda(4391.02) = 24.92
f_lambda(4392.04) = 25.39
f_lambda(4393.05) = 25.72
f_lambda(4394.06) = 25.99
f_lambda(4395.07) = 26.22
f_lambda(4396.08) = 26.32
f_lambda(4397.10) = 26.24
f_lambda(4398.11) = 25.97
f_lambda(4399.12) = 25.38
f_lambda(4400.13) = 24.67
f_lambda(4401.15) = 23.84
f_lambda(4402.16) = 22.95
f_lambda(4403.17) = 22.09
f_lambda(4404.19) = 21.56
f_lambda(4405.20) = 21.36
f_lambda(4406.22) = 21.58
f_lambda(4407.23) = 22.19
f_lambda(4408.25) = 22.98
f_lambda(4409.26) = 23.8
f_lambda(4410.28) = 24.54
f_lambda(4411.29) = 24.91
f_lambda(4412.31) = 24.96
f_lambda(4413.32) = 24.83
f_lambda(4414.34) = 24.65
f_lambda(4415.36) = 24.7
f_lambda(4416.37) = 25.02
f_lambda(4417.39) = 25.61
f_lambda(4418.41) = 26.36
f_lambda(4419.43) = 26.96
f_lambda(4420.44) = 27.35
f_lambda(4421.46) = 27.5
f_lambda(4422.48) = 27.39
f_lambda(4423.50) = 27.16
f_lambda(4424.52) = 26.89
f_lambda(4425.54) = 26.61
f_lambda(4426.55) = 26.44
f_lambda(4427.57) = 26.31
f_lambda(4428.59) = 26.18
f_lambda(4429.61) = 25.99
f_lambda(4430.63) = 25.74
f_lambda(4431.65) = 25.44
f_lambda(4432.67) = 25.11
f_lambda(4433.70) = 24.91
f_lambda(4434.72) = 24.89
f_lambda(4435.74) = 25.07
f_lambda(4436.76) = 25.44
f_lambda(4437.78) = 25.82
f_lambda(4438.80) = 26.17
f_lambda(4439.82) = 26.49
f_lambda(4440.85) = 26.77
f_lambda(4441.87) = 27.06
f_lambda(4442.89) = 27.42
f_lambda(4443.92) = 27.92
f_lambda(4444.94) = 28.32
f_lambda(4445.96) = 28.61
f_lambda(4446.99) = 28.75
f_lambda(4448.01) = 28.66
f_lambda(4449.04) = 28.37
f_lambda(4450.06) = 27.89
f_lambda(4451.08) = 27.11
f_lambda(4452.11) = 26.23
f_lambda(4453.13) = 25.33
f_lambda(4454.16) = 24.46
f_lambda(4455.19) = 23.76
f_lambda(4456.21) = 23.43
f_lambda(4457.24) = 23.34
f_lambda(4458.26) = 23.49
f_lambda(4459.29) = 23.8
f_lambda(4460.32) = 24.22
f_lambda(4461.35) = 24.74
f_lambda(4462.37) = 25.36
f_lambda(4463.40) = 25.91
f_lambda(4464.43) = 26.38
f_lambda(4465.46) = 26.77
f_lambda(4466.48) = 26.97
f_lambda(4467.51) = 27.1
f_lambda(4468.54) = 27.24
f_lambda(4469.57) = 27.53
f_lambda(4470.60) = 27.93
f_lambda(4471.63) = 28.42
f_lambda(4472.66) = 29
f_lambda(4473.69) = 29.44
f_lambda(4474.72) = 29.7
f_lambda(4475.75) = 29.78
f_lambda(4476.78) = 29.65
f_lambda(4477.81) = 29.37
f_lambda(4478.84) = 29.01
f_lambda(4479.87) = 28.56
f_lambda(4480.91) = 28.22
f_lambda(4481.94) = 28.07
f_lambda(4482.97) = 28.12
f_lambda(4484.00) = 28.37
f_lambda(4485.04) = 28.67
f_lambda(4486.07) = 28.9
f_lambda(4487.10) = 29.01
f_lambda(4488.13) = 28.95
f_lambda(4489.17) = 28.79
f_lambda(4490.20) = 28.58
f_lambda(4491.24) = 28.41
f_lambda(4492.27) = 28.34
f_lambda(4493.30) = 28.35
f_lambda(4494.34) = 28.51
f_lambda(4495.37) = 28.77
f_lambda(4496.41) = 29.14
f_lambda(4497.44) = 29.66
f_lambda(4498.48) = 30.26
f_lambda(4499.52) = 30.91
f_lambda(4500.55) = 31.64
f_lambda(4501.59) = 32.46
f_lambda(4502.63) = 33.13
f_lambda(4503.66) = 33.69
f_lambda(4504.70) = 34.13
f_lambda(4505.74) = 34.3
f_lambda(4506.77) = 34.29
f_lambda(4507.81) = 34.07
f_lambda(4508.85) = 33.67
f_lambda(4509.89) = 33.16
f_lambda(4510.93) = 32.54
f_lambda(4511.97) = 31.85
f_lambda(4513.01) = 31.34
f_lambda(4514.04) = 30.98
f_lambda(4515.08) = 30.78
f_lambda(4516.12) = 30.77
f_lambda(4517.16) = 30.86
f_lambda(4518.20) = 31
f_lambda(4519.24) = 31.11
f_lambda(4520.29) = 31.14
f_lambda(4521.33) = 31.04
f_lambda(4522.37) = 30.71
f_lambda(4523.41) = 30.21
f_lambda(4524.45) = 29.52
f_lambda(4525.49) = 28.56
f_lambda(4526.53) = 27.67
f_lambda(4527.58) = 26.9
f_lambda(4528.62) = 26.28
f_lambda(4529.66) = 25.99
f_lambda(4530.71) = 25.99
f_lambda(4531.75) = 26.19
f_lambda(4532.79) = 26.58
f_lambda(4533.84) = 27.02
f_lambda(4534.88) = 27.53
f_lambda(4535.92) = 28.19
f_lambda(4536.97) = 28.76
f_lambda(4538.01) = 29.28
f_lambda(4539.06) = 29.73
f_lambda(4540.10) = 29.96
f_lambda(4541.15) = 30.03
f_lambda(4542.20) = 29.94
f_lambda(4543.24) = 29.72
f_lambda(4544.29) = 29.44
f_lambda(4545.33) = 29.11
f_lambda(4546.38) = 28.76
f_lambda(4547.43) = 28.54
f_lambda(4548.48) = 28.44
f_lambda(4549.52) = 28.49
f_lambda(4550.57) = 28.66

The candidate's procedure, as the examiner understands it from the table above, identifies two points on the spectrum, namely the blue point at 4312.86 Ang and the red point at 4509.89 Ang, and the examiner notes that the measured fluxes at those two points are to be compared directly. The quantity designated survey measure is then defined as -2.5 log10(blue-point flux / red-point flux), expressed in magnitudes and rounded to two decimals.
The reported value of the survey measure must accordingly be 0.57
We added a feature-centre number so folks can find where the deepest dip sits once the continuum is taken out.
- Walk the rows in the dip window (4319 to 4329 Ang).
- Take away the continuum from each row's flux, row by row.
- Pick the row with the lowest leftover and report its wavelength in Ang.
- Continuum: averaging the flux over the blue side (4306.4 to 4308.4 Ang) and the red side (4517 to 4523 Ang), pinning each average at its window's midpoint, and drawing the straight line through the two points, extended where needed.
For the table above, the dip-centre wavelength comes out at 4325.79 Ang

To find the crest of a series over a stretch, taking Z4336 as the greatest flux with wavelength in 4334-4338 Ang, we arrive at 26.77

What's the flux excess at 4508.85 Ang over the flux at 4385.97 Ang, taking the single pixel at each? 13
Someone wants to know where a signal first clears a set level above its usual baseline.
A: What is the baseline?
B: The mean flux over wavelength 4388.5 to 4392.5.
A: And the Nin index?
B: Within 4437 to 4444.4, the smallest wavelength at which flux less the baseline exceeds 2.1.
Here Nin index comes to 4440.85 Ang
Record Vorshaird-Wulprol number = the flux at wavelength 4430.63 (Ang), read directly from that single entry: 25.74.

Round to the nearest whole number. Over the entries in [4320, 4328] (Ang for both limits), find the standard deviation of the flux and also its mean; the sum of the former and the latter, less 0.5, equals 23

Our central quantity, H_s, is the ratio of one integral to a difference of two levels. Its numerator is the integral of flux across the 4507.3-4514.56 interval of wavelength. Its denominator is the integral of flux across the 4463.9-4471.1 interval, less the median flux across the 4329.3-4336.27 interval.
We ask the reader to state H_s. 1.40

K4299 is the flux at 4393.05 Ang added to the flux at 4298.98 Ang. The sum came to 43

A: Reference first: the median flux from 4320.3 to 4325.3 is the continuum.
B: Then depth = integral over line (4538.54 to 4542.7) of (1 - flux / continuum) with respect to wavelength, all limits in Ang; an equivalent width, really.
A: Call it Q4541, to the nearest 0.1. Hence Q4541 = -1.3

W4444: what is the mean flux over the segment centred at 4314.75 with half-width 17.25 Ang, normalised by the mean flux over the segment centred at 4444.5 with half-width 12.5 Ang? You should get 0.760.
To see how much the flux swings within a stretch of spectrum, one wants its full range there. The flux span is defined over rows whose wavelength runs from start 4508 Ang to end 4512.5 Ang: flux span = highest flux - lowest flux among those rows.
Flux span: 1.8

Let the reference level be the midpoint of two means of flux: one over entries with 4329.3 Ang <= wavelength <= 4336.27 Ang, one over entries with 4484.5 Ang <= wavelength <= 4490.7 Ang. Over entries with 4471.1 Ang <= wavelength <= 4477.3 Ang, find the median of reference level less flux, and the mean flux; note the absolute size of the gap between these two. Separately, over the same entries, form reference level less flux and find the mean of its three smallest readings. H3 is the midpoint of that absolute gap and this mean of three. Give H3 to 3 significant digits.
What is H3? 14.6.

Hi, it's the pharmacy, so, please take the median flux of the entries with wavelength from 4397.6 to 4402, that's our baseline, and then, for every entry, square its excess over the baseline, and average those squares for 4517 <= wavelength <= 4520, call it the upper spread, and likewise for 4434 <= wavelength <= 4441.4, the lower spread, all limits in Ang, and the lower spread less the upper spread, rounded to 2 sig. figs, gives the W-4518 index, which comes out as -35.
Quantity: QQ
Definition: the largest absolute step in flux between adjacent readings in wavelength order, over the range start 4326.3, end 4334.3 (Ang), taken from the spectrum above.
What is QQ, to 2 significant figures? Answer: 1.5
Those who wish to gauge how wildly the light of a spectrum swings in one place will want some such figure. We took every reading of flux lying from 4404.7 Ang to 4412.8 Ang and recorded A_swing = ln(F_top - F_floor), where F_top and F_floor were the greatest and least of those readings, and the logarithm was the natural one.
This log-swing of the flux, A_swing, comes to 1.3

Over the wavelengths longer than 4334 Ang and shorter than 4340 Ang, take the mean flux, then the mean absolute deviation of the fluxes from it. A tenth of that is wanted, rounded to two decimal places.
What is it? 0.14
